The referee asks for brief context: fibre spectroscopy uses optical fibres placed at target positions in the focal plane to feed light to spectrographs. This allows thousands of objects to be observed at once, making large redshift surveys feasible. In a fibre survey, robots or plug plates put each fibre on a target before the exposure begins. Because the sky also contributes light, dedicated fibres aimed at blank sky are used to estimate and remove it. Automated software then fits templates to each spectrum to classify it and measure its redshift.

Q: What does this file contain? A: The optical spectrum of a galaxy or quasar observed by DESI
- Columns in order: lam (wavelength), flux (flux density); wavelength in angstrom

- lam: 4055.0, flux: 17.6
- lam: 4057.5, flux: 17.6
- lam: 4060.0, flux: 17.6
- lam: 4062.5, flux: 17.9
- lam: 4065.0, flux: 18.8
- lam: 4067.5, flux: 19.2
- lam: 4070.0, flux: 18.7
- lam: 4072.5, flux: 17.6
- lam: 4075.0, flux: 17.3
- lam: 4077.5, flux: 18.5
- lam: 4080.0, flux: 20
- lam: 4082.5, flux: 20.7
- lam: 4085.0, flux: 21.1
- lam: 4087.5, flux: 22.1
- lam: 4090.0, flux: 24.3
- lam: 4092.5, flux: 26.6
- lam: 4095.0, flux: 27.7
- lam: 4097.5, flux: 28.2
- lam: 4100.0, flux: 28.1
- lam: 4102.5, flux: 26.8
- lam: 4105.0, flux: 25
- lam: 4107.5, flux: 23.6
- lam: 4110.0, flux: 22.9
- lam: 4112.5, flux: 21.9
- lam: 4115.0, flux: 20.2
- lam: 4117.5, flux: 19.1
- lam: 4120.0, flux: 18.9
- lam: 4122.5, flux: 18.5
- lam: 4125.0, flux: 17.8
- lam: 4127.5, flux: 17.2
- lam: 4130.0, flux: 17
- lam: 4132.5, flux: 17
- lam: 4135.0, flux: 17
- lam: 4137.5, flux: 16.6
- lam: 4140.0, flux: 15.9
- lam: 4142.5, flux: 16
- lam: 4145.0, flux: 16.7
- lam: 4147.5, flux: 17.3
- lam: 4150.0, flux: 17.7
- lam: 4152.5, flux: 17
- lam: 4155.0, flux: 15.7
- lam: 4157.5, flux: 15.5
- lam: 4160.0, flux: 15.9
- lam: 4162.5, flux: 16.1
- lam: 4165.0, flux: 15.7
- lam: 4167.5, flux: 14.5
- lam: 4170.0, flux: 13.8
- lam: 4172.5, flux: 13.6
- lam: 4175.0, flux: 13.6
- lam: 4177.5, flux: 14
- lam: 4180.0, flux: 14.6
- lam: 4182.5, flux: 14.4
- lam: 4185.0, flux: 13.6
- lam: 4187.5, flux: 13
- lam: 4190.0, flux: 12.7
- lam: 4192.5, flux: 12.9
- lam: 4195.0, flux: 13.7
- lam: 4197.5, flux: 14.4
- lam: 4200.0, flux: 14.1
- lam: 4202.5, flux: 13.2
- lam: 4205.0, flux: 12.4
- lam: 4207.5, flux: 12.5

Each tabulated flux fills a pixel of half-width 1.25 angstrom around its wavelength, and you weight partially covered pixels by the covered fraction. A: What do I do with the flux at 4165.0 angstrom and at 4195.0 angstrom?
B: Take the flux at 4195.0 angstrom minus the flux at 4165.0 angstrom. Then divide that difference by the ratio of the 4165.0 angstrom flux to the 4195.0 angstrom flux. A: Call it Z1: -1.7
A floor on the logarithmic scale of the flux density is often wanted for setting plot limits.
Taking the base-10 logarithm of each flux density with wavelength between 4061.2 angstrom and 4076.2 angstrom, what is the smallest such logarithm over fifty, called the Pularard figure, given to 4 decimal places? 0.0248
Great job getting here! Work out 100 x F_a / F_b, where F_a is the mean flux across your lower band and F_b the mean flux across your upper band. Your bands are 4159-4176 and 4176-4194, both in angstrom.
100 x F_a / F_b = 108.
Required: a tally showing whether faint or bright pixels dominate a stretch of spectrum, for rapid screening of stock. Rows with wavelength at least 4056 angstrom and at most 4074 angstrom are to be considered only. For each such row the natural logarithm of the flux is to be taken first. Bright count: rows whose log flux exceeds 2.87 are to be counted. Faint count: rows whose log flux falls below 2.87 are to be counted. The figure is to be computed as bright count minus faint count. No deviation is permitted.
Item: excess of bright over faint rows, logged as 1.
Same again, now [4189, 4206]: -7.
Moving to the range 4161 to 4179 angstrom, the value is -7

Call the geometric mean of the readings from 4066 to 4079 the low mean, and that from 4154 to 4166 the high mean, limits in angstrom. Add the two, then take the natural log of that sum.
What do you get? 3.5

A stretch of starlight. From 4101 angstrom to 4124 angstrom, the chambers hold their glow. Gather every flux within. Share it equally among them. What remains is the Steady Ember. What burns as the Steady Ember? 22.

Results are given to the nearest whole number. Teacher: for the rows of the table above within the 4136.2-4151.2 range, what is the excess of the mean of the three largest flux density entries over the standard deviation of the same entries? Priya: 17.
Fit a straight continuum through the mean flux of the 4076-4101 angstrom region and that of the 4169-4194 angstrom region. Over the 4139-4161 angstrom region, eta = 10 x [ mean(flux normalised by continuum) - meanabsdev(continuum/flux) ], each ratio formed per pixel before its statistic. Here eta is 9.2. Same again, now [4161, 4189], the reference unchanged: 9.6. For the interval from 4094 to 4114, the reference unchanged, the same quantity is 11.0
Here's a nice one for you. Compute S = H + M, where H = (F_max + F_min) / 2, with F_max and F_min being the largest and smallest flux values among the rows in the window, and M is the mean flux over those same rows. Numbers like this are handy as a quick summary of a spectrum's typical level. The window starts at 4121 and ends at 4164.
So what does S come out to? 34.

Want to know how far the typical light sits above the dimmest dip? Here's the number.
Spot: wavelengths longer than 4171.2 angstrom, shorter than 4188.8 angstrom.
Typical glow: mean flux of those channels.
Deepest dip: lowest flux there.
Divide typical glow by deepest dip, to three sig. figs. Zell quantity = 1.06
